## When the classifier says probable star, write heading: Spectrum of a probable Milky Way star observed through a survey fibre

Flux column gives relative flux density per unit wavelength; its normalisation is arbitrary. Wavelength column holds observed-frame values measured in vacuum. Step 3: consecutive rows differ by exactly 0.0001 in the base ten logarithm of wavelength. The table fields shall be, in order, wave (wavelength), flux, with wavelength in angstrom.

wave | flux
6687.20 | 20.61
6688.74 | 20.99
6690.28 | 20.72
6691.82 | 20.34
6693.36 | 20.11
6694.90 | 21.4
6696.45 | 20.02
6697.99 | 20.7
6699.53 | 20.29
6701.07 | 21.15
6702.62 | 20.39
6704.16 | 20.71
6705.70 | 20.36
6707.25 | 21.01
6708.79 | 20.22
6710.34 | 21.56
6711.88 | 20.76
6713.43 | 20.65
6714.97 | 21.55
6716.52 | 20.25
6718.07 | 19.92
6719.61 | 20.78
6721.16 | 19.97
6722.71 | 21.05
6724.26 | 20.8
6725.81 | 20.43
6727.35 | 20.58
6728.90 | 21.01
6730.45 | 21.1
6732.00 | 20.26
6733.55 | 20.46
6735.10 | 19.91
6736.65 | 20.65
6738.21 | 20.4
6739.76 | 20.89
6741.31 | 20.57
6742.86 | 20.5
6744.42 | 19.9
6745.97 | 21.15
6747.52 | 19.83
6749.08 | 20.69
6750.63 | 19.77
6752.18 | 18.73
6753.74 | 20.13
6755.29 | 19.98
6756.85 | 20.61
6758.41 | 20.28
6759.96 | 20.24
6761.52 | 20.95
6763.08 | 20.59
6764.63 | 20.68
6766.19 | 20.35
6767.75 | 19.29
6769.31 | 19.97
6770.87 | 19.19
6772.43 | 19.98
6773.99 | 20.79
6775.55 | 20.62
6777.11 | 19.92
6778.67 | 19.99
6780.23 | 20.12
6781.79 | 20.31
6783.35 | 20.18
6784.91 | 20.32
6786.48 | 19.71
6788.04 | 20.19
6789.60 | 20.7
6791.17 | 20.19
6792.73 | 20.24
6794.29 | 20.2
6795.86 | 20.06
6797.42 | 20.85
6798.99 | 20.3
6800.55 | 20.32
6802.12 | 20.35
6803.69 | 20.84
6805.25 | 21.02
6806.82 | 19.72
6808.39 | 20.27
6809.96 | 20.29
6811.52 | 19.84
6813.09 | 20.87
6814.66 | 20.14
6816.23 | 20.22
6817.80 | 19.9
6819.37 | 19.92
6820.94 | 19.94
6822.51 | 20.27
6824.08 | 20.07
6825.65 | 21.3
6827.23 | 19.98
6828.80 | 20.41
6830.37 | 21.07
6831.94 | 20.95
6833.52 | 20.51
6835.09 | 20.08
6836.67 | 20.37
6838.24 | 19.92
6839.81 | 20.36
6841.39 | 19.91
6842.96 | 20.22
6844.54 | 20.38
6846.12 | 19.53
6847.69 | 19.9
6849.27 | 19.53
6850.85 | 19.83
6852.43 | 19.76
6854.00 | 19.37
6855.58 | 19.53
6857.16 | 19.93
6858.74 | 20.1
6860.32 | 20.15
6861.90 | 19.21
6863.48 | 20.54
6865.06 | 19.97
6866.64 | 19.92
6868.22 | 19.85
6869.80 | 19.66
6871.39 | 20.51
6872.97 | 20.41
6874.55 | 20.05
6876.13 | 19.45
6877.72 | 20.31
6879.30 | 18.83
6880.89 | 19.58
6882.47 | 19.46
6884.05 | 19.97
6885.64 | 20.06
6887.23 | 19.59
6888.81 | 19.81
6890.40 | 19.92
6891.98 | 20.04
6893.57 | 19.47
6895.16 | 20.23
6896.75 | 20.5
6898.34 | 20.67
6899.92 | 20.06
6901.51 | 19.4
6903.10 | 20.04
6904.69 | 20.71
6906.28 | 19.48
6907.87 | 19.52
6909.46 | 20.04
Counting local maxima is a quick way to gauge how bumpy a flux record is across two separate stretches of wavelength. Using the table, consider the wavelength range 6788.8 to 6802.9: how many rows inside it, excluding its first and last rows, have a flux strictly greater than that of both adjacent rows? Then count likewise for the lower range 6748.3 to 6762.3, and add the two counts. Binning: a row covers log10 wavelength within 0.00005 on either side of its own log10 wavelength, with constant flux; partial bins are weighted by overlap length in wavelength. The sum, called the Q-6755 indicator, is 4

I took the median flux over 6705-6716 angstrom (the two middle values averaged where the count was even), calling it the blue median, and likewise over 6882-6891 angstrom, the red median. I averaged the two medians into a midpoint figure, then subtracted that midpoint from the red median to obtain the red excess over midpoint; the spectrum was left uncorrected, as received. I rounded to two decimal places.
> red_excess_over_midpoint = -0.45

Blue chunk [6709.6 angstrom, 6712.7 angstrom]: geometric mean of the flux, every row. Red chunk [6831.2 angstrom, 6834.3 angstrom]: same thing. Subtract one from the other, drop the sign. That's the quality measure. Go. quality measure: 0.43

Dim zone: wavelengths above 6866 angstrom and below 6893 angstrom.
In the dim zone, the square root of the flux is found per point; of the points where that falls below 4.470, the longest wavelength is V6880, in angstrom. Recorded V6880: 6890.40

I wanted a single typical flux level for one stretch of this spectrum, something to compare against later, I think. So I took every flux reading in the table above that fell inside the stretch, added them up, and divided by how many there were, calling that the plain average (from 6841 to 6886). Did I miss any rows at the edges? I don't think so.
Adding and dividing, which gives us 19.9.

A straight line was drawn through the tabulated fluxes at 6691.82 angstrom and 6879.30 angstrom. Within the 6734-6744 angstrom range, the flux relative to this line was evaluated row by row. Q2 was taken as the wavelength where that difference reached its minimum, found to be 6735.10 angstrom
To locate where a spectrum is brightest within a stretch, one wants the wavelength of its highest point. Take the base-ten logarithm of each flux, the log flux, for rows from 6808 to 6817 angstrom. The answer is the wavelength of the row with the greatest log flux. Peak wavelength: 6813.09 angstrom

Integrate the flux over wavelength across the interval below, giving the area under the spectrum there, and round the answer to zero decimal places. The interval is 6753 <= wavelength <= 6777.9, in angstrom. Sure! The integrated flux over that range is 504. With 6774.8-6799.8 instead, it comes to 506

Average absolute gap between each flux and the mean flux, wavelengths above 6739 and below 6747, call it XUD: 0.33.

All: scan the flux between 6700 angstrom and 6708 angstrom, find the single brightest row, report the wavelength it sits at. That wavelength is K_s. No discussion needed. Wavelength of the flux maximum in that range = 6701.07 angstrom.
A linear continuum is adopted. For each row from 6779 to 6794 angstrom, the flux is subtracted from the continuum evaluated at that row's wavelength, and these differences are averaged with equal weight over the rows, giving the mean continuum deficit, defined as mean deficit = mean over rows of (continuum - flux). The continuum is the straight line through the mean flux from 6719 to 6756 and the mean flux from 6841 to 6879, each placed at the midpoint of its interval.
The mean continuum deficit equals -0.01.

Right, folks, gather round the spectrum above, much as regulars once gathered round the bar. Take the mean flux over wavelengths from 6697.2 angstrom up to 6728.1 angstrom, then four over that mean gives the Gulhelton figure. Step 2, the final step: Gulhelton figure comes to 0.194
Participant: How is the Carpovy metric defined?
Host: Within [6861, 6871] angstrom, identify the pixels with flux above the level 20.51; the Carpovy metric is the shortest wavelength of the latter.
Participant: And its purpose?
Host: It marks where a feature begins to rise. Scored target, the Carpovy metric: 6863.48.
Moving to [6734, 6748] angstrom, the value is 6736.65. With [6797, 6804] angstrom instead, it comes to 6797.42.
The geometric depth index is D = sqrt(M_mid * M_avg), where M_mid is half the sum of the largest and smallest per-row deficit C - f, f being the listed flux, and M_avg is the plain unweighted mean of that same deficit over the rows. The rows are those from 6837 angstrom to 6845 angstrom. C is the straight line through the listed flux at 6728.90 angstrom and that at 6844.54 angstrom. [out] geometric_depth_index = 0.24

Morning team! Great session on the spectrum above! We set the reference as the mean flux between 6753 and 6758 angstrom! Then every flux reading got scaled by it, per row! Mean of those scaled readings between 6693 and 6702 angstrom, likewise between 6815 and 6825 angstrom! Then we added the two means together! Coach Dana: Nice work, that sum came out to 2.01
